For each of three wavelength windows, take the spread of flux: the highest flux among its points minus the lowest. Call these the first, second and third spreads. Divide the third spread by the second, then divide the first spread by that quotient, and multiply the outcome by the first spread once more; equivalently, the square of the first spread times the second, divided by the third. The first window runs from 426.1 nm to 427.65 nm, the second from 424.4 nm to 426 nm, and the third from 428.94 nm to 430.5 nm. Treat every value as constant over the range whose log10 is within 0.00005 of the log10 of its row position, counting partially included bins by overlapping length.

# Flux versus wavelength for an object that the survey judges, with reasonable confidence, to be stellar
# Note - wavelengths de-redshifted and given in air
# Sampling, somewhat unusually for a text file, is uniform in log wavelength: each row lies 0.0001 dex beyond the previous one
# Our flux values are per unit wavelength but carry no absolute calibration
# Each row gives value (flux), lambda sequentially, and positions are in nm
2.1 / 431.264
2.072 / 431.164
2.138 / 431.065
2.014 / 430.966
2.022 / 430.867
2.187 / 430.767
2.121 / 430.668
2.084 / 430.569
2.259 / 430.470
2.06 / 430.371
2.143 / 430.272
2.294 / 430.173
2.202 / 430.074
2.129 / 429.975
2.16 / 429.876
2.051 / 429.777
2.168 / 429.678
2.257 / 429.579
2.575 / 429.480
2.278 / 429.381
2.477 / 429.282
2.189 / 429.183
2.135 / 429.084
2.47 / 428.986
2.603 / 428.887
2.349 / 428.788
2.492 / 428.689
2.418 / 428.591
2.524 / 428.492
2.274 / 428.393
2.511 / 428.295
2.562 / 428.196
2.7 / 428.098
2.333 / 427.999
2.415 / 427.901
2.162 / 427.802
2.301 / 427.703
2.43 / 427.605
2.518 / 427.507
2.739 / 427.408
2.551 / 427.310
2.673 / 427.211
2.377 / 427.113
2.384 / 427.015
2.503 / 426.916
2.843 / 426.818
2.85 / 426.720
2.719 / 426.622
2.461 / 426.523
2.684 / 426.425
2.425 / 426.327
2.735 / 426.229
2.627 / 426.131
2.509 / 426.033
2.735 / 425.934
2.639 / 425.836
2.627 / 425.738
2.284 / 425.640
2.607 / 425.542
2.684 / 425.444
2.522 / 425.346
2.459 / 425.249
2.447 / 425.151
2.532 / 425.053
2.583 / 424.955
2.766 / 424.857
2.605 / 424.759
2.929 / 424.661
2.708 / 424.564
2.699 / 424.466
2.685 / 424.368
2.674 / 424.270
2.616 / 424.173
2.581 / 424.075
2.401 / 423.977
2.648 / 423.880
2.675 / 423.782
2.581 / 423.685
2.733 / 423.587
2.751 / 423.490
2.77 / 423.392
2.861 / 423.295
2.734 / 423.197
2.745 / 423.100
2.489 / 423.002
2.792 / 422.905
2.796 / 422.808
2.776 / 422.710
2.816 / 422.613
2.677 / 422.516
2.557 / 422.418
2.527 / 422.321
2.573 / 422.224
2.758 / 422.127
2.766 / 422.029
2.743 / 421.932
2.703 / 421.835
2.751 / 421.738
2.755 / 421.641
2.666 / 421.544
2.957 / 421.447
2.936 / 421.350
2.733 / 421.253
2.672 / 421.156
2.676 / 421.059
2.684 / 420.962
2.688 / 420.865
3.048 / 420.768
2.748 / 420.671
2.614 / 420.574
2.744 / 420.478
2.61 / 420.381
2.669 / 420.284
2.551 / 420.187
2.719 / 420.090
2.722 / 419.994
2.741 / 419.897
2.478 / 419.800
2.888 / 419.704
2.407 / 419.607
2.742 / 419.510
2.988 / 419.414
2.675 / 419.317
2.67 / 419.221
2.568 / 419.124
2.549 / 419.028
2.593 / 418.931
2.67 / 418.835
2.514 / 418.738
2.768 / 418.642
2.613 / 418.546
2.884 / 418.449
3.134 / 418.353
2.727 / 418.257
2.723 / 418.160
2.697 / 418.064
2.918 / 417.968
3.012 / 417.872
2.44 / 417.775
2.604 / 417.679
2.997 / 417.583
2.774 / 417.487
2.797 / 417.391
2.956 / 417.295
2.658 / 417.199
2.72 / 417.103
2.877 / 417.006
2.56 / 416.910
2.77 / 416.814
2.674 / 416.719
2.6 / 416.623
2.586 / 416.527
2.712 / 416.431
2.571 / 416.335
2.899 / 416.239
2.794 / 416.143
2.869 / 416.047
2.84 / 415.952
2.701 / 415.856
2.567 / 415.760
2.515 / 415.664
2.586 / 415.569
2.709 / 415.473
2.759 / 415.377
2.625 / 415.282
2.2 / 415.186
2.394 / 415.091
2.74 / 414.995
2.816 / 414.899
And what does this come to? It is 0.28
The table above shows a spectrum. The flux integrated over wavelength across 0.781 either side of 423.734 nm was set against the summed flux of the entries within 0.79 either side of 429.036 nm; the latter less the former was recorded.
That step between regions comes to 33.6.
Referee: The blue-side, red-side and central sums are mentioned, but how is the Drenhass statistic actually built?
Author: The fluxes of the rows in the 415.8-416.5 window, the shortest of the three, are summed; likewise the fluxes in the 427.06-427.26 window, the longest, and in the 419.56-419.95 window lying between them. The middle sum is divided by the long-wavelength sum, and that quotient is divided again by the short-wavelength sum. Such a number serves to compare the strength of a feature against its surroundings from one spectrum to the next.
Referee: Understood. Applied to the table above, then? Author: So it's 0.11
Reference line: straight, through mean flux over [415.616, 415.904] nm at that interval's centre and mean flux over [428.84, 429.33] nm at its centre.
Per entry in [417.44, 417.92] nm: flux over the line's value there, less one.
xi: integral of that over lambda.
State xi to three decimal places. 0.038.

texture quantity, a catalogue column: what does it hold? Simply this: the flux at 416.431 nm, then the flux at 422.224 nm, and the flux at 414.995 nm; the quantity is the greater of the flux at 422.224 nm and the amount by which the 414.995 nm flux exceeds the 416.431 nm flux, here 2.57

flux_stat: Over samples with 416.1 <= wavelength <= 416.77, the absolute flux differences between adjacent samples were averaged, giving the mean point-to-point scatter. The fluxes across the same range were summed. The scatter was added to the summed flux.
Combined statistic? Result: 19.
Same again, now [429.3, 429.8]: 12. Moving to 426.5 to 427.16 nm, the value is 18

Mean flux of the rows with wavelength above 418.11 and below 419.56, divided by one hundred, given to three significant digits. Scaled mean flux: 0.0272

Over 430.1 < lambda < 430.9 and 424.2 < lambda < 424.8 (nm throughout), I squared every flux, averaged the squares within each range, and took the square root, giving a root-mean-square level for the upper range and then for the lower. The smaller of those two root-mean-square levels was 2.15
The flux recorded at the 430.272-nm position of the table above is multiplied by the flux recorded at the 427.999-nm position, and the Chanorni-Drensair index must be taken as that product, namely 5.00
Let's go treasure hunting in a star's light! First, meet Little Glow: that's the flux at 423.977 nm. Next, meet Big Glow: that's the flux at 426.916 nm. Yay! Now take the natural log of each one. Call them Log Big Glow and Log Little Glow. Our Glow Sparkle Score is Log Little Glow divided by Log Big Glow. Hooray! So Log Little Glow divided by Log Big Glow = 0.95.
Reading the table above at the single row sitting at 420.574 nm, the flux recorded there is 2.614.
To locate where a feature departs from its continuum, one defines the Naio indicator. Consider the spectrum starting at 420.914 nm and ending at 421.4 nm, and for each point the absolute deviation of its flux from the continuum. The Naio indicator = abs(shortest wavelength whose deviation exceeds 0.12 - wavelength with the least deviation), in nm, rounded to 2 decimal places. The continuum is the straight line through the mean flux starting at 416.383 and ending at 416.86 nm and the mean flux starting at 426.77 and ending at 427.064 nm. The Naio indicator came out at 0.19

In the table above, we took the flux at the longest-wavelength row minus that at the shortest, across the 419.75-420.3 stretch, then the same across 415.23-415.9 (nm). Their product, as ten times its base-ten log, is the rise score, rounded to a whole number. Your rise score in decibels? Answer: -18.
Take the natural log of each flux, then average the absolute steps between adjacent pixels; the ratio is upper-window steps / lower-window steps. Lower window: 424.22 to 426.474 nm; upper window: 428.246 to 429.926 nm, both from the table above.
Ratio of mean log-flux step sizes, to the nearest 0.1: 1.4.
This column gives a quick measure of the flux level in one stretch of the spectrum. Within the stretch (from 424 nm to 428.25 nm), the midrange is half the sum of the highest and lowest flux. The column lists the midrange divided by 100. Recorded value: 0.0255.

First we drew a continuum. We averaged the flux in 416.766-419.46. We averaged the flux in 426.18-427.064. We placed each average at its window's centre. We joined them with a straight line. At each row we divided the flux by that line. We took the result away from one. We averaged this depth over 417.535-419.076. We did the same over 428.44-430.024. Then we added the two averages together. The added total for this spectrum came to 0.10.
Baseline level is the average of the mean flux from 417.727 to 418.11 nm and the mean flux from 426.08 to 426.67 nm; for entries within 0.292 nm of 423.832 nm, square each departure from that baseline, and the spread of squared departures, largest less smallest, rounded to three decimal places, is 0.082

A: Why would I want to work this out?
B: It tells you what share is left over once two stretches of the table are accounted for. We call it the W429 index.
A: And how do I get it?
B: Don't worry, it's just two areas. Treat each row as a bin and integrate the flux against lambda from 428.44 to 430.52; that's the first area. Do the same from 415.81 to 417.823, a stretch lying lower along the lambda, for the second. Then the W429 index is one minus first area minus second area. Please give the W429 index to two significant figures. -9.3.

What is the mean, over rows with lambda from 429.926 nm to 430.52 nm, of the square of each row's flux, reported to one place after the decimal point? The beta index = 4.8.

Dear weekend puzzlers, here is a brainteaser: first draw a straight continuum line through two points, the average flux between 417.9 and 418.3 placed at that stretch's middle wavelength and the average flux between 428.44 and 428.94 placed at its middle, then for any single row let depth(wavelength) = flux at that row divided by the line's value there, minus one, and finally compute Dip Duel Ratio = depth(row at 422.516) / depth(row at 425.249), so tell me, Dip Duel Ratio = 0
